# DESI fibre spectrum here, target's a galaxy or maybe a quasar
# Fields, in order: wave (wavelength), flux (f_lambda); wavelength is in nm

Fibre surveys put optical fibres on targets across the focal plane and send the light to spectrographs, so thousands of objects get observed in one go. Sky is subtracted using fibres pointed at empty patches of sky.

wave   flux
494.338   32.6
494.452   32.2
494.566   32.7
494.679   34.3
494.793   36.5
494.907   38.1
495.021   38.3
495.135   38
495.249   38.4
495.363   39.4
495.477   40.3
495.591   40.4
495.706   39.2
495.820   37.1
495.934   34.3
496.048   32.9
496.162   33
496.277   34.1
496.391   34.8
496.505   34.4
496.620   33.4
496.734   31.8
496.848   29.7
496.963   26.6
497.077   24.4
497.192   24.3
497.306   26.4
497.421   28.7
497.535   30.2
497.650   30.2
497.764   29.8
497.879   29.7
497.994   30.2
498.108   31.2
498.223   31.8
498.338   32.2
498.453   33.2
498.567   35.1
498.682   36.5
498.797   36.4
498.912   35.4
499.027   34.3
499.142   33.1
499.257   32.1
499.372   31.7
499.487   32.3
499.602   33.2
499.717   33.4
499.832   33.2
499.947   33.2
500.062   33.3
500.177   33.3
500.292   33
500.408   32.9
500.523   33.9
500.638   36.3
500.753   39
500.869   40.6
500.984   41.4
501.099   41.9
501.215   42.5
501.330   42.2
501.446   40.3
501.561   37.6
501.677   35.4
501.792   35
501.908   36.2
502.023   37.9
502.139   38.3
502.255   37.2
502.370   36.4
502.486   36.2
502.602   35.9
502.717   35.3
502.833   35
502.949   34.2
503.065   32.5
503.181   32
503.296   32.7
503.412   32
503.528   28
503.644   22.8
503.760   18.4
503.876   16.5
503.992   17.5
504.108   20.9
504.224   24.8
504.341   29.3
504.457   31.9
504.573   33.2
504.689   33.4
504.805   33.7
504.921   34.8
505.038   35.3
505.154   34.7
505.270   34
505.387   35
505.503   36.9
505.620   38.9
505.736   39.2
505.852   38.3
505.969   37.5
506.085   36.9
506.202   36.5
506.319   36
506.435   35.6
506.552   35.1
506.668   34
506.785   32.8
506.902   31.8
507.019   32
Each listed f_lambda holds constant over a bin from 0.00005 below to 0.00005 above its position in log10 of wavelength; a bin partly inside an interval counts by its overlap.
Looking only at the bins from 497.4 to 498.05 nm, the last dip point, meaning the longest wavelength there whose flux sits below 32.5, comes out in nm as 497.994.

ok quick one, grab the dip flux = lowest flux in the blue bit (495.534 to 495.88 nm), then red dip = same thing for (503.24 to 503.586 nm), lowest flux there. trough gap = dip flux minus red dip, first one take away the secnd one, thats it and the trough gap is 9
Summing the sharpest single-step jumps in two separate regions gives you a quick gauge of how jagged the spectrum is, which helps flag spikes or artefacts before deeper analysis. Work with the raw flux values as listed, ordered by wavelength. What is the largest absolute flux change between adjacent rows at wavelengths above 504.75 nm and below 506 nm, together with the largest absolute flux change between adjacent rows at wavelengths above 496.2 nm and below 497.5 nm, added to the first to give 5.1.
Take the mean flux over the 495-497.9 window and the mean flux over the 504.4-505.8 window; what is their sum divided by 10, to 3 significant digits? 6.82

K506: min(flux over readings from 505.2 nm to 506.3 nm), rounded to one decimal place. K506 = 34.0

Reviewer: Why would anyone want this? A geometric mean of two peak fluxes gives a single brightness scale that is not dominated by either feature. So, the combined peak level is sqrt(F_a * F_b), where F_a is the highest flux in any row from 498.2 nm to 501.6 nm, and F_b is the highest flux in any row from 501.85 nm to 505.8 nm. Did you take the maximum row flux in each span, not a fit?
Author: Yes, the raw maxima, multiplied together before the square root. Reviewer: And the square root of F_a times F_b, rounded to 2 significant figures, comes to 41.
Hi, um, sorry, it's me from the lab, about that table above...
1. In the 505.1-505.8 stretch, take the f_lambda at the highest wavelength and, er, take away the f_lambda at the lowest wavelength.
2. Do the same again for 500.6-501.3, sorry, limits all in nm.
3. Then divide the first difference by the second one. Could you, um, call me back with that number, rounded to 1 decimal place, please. 0.7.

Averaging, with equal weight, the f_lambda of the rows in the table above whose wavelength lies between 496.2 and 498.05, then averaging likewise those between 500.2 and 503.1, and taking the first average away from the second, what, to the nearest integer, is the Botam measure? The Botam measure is 7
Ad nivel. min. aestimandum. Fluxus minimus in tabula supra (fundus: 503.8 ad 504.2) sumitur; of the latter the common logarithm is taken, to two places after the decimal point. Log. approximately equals 1.22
